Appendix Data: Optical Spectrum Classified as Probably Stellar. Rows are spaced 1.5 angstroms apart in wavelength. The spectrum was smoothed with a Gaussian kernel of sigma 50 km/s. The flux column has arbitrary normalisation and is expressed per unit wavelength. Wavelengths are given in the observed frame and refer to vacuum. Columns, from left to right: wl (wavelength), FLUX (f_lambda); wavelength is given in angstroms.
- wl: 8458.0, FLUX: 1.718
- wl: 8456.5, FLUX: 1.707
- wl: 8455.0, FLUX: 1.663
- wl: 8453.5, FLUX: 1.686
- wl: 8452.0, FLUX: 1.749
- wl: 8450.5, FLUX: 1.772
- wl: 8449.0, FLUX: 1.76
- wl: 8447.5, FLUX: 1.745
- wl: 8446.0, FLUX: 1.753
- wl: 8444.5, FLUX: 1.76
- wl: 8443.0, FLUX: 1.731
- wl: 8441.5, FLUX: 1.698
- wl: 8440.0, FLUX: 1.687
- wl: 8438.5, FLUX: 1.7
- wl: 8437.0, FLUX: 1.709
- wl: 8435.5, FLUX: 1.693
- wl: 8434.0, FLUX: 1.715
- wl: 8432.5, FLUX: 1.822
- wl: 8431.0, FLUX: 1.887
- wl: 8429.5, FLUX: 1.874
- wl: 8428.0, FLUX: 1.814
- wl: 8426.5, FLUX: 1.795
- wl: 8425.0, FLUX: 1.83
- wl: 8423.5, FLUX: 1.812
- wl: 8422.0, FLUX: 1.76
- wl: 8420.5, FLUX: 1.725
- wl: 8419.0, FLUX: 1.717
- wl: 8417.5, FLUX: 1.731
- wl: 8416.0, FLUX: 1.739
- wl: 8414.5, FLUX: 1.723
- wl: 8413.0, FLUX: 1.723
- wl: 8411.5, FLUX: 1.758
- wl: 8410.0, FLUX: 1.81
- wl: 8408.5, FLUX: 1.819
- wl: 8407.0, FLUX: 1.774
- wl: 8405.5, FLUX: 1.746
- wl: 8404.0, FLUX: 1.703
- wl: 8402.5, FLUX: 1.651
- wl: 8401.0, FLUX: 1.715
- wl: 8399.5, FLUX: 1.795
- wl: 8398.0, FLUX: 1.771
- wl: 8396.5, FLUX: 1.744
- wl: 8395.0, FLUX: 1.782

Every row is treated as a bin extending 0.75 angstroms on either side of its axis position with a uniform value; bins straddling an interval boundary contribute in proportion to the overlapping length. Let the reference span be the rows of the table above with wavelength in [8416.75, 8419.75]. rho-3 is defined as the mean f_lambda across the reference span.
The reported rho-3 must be 1.724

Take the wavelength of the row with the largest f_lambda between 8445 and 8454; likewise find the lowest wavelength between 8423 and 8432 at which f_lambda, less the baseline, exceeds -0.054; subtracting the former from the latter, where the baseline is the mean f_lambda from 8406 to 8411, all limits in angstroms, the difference -27.0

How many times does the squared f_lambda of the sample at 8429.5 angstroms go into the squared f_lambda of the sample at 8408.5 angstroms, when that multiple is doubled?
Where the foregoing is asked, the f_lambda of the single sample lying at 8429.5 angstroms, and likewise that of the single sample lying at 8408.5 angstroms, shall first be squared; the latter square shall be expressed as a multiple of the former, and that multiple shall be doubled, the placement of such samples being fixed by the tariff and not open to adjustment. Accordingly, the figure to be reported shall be 1.88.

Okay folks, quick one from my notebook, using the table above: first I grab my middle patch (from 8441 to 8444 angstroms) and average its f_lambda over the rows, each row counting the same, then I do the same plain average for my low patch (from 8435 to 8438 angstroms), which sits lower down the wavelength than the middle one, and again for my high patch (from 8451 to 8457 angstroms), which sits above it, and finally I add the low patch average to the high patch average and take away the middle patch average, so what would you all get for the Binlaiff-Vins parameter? 1.69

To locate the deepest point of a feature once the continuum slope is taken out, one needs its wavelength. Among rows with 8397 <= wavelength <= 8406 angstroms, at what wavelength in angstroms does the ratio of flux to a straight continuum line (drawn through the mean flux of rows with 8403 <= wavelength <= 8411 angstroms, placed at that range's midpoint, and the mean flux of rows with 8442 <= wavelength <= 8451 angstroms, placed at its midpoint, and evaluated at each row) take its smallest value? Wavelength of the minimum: 8402.5 angstroms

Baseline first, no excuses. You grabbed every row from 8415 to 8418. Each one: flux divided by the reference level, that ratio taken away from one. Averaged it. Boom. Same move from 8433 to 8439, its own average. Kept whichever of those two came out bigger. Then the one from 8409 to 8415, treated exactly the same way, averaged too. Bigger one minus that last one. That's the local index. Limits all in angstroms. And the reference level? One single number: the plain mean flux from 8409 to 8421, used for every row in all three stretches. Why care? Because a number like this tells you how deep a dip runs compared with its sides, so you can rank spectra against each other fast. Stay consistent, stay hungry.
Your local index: 0.028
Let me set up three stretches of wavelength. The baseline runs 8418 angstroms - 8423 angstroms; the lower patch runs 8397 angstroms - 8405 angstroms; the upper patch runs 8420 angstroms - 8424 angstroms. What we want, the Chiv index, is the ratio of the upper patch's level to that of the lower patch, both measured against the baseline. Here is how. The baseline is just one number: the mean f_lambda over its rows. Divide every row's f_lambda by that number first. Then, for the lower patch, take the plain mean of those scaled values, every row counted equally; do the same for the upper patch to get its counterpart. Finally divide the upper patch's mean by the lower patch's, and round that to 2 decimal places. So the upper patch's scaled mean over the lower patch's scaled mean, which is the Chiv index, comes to 1.02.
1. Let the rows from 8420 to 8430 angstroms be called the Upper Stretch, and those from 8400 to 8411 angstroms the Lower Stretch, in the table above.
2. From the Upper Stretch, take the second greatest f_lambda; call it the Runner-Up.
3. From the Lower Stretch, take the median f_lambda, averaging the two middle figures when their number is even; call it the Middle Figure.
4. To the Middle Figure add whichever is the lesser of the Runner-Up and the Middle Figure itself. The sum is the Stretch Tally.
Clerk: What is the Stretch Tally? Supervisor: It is 3.49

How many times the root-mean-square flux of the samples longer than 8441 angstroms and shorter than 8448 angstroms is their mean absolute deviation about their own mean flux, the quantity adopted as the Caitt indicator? 0.0105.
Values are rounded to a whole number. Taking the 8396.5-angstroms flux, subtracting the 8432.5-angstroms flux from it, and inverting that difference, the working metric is -13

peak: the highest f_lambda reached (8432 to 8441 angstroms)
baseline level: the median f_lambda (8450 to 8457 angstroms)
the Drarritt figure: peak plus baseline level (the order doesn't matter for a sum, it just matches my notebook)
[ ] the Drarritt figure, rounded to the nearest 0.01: 3.53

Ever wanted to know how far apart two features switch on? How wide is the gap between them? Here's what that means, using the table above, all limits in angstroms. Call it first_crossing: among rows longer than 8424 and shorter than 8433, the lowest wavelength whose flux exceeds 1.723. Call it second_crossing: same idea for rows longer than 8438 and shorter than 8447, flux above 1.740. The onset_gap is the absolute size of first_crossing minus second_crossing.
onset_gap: 19.5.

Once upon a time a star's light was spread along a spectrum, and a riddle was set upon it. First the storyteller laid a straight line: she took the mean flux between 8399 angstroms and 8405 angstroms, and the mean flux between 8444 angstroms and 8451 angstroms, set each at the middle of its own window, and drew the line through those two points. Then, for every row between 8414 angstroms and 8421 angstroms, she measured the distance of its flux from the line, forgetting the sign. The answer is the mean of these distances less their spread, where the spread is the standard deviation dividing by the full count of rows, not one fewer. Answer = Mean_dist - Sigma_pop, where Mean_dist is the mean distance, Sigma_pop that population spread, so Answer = 0.003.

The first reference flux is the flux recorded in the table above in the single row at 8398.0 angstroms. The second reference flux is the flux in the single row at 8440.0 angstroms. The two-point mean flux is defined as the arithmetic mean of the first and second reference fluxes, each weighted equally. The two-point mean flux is 1.73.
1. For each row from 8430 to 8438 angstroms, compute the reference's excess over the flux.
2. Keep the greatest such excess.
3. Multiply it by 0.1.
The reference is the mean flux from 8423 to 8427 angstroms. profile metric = 0.012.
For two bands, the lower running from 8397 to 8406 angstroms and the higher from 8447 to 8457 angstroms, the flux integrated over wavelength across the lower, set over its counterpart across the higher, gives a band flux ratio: 0.9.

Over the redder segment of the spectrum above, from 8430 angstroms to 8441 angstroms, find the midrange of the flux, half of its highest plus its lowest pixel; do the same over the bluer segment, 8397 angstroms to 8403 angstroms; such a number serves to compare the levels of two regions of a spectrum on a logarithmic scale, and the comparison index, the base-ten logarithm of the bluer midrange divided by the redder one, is -0.016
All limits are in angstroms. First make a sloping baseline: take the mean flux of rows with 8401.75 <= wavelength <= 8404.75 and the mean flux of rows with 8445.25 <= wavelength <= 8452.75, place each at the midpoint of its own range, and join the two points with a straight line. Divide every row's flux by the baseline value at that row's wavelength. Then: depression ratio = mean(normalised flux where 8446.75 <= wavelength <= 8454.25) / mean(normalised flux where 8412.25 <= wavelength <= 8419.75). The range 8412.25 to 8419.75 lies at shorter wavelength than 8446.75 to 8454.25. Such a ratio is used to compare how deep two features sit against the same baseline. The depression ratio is 0.98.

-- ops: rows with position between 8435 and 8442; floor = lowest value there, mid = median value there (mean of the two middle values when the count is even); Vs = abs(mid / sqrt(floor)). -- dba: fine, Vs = 1.307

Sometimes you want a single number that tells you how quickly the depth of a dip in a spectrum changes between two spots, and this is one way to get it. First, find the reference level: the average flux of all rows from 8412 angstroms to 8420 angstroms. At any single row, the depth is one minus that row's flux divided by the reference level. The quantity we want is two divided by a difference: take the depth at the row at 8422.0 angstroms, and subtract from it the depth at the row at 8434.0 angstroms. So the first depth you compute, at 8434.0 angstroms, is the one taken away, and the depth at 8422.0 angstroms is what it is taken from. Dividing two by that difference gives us -77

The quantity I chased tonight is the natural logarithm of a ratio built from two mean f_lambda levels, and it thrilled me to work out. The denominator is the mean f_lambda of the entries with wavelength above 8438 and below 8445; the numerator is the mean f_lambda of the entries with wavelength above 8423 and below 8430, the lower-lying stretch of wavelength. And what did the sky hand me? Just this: 0.062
